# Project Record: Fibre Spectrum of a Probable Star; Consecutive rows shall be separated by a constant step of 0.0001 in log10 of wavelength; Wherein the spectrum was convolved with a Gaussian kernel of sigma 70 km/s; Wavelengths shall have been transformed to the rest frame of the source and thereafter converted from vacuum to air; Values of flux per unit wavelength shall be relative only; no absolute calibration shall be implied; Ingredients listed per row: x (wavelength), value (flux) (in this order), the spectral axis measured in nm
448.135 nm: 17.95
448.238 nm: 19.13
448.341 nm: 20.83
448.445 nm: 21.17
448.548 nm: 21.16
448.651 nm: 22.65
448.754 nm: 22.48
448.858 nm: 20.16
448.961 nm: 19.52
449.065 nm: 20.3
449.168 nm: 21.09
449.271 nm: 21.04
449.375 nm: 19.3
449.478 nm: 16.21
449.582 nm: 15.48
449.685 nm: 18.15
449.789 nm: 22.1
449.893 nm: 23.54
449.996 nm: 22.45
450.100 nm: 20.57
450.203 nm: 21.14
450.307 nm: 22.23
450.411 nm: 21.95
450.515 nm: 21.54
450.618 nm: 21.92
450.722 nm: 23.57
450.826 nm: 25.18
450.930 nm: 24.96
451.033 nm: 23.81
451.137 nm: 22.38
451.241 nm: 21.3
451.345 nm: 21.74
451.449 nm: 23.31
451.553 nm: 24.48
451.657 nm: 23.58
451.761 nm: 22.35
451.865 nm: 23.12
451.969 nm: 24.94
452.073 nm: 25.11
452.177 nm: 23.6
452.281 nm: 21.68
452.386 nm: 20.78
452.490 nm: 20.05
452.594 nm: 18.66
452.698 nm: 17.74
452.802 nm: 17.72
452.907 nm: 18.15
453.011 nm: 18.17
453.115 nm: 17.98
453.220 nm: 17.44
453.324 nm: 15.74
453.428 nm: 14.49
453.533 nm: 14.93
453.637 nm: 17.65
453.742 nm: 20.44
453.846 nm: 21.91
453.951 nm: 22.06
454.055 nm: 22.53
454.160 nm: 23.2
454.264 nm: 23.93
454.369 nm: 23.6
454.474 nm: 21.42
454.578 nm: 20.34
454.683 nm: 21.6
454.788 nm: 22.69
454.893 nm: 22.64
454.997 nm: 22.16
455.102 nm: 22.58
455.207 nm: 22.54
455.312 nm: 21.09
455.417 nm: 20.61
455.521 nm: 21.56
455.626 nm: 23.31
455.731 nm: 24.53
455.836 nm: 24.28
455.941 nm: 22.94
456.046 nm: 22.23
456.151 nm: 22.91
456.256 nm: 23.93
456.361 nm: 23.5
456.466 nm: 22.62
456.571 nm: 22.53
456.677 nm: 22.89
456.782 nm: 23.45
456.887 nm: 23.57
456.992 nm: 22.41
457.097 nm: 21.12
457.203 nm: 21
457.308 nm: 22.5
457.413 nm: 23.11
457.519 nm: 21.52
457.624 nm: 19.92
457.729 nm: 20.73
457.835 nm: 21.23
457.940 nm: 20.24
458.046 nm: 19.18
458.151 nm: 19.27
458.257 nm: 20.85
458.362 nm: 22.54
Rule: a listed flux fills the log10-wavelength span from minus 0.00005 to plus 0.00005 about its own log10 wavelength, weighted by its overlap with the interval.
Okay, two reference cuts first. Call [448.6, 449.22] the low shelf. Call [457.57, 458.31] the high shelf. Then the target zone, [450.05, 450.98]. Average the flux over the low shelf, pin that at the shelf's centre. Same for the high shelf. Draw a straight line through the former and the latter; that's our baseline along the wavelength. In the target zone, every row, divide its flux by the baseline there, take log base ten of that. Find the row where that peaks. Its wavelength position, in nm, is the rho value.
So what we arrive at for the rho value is 450.826 nm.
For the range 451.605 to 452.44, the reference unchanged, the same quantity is 452.073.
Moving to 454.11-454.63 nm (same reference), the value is 454.264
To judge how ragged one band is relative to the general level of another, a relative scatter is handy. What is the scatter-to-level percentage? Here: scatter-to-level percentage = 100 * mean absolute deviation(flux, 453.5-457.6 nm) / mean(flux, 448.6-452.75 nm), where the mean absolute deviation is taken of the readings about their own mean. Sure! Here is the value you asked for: 5.4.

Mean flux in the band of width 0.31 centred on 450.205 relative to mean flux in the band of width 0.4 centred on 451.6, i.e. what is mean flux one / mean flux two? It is 0.91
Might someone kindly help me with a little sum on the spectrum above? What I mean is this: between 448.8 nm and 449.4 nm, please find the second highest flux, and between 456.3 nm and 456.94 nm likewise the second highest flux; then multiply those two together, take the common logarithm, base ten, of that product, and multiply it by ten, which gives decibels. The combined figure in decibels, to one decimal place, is 26.9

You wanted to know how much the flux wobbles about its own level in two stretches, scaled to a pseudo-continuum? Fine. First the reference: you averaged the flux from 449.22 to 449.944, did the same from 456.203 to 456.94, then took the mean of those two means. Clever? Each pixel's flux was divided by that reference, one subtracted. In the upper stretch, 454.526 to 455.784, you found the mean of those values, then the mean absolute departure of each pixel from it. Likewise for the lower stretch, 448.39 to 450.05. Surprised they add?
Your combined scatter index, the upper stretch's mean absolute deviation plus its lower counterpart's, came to 0.124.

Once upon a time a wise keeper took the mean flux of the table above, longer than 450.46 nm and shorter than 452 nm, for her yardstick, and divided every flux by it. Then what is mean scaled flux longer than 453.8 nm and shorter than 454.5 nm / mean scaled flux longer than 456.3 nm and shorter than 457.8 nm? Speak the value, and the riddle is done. 1.02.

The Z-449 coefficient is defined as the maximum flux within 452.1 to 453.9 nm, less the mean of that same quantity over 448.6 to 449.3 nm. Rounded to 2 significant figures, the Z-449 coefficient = 2.6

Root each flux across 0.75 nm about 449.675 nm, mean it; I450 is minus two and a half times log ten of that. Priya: -1.61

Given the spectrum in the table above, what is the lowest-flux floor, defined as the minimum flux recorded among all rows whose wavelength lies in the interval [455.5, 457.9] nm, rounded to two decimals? 19.92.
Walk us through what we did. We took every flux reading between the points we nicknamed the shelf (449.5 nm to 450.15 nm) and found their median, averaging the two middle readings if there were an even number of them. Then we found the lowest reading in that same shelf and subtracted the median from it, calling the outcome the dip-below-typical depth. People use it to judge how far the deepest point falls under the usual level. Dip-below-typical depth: -5.9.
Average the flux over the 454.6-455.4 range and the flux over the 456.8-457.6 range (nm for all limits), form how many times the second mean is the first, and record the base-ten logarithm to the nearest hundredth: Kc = 0.00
